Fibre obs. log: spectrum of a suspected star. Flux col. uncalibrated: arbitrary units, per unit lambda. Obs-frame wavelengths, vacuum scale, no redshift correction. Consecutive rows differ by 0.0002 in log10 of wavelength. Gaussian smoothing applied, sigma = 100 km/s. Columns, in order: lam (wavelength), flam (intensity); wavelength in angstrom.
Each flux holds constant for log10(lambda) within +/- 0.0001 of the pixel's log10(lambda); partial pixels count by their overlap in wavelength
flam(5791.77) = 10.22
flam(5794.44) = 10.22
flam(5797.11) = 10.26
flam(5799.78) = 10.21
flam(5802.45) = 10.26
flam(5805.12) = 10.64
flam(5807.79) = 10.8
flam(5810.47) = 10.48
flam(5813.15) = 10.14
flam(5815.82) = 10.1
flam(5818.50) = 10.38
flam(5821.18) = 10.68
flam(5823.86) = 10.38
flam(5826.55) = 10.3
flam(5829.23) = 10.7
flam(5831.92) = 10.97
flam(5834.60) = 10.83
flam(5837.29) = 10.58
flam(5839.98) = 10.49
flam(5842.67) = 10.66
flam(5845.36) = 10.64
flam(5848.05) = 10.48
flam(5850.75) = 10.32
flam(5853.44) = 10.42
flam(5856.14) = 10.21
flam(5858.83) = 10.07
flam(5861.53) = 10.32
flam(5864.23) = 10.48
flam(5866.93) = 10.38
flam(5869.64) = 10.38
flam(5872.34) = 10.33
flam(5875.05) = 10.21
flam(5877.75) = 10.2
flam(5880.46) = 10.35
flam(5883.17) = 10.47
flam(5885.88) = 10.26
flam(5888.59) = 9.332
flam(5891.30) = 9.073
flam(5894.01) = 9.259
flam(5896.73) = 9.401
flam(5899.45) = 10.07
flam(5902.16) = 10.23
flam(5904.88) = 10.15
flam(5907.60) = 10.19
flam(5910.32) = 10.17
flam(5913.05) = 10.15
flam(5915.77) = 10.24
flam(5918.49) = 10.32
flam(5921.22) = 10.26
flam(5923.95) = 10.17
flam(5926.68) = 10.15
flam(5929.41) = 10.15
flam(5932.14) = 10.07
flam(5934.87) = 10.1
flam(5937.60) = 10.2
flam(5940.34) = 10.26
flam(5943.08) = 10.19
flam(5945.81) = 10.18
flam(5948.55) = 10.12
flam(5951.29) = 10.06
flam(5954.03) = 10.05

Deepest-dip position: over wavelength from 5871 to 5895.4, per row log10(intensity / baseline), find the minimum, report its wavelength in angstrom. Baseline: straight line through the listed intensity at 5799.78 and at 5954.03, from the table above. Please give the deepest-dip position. 5891.30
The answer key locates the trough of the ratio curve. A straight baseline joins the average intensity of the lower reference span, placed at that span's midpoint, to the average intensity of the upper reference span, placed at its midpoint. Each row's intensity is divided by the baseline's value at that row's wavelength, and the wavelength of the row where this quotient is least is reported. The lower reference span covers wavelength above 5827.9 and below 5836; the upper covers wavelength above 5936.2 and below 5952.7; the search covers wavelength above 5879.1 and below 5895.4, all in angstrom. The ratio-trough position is 5891.30 angstrom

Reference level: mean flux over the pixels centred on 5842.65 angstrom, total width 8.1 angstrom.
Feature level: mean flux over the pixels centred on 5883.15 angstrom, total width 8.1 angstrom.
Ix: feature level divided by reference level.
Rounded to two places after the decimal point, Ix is 0.98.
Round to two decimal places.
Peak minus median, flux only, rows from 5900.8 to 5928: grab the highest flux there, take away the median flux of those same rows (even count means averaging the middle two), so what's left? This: 0.14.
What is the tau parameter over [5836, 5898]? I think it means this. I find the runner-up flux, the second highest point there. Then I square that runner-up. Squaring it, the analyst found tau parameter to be 113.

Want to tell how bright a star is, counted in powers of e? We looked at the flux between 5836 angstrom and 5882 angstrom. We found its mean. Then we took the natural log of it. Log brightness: 2.34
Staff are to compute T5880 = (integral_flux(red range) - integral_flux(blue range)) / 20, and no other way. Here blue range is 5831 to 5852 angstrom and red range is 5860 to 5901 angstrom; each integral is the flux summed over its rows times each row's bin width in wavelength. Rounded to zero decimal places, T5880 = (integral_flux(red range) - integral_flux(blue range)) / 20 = 9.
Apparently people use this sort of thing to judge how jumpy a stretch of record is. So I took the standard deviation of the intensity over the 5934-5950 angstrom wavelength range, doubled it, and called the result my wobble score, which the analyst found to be 0.1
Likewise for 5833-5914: 0.8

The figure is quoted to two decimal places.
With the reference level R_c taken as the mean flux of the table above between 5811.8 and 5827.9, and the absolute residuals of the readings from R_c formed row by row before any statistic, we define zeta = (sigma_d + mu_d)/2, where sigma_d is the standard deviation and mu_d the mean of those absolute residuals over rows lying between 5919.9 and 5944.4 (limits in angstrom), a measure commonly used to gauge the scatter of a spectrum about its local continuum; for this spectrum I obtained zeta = 0.11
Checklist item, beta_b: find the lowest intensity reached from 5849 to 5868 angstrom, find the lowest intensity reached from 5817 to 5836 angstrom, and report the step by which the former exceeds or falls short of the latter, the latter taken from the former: -0.23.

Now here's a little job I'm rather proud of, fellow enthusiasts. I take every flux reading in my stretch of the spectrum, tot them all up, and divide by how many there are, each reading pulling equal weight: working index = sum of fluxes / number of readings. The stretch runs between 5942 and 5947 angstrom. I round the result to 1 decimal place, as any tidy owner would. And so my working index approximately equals 10.2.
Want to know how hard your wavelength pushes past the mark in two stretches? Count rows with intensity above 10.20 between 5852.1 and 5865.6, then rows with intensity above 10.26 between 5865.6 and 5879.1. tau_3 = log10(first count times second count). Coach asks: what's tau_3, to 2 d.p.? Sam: 1.08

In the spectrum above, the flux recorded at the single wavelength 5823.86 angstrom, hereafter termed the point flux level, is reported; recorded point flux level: 10.38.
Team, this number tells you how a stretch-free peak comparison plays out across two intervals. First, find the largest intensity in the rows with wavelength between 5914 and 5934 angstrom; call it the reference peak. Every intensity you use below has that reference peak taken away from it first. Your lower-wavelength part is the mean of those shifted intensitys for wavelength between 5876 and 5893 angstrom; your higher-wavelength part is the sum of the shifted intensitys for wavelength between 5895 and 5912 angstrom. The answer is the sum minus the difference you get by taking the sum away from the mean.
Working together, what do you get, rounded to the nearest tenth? -3.0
